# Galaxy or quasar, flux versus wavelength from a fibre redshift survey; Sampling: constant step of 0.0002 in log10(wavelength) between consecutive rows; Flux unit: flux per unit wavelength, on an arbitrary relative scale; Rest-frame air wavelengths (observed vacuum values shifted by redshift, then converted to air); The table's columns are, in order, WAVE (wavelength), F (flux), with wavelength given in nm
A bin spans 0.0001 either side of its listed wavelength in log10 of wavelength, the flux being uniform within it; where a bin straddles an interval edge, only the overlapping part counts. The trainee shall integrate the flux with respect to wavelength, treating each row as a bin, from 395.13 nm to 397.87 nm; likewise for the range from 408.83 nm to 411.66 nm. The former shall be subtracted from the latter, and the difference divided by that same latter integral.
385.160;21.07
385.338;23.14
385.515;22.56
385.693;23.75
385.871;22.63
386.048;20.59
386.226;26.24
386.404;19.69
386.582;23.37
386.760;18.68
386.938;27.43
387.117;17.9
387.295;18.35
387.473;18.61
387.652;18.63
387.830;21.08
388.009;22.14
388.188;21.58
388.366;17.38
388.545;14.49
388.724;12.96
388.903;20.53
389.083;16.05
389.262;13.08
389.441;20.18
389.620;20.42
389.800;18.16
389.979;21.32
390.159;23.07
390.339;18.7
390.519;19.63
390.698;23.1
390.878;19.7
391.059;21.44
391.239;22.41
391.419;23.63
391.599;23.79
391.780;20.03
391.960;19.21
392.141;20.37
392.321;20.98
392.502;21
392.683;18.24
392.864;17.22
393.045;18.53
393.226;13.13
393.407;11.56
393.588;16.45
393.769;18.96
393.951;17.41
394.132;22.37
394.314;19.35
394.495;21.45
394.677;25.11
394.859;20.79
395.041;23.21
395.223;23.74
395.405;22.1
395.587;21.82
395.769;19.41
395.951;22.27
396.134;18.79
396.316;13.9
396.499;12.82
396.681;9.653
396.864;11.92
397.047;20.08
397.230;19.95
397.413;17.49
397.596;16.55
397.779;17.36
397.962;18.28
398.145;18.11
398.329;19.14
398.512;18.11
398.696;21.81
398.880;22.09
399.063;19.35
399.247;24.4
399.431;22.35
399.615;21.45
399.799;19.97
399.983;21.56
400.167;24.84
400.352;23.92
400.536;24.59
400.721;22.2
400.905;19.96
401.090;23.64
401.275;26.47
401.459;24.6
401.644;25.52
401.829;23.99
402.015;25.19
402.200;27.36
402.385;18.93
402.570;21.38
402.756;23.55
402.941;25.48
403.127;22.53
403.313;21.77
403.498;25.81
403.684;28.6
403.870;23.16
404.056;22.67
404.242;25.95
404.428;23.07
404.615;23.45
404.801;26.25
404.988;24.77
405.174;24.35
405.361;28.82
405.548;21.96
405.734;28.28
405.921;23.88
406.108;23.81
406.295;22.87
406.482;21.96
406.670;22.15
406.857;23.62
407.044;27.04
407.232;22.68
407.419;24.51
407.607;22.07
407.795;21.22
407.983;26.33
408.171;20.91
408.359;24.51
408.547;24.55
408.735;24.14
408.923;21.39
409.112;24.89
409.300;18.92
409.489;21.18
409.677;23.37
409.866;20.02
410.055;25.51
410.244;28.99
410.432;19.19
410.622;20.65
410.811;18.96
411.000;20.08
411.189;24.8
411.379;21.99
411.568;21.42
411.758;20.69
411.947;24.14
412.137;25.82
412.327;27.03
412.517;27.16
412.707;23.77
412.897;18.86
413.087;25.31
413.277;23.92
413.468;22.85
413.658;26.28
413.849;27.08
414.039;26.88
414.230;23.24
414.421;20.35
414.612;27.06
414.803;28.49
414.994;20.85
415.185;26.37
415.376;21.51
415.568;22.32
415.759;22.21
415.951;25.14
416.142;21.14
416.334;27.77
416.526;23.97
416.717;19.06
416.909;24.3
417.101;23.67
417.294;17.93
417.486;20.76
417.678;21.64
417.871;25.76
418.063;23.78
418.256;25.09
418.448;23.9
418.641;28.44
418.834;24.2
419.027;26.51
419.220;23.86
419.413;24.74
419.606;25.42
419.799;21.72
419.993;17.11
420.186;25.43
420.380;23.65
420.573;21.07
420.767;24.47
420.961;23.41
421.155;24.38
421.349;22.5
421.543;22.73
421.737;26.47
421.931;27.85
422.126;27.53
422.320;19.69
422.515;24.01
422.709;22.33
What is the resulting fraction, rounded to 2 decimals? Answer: 0.22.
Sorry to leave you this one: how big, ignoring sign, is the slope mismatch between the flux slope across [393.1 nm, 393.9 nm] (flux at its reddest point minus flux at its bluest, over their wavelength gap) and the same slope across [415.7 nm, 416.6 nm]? 8.4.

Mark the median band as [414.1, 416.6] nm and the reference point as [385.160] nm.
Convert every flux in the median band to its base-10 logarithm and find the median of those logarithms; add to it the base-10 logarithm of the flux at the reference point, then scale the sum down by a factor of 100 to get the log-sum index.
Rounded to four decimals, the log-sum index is 0.0269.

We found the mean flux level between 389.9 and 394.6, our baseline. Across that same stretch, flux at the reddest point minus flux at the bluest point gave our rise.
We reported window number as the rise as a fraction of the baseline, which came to 0.01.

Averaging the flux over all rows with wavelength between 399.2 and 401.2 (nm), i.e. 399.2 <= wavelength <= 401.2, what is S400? 22.6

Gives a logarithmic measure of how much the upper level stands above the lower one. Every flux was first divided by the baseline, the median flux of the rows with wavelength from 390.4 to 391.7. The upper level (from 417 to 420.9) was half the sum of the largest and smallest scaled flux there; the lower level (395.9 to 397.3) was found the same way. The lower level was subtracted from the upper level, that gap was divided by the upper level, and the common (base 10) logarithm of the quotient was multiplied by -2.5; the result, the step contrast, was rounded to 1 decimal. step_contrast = 1.3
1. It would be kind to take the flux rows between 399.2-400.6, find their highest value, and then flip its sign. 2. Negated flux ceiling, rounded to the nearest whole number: -25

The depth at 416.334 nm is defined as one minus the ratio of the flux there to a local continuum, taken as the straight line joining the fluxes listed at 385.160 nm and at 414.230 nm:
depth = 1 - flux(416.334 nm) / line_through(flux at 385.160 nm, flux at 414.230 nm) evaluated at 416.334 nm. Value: -0.19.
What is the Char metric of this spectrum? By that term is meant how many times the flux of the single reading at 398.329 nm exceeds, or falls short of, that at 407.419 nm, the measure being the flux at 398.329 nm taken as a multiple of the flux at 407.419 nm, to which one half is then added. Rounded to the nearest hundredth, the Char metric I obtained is 1.28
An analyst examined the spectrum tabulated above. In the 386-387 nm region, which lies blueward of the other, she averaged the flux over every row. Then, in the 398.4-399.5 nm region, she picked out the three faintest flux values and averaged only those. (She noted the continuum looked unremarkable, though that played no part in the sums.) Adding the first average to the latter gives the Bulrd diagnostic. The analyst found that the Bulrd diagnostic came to 42.4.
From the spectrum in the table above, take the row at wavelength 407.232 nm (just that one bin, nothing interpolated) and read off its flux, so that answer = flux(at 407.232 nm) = 22.68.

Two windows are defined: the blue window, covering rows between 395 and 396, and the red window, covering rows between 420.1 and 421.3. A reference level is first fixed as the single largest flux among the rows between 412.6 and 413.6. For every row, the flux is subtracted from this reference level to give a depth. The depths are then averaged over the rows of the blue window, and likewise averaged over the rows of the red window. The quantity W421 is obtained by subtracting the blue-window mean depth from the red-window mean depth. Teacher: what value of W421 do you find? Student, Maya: -1.6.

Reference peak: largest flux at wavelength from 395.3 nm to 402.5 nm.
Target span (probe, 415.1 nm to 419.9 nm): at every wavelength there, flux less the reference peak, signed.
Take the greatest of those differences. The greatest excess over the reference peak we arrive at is 1.1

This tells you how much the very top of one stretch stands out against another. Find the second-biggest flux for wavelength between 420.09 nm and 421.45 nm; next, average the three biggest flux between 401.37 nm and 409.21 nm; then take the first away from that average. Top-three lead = 4.1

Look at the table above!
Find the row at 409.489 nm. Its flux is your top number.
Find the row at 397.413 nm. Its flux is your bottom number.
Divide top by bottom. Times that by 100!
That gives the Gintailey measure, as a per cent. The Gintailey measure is 121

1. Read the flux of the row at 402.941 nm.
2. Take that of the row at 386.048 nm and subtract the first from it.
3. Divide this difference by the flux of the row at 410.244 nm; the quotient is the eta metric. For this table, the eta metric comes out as -0.17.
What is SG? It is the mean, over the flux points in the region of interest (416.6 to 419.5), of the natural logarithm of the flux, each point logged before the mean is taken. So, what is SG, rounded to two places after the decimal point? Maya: 3.15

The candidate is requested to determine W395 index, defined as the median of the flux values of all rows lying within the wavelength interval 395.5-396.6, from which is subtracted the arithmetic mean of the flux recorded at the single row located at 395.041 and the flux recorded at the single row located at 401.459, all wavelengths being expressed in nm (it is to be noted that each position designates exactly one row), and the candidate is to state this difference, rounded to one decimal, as -4.8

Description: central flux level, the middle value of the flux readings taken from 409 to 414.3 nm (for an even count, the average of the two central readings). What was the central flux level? 23.6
